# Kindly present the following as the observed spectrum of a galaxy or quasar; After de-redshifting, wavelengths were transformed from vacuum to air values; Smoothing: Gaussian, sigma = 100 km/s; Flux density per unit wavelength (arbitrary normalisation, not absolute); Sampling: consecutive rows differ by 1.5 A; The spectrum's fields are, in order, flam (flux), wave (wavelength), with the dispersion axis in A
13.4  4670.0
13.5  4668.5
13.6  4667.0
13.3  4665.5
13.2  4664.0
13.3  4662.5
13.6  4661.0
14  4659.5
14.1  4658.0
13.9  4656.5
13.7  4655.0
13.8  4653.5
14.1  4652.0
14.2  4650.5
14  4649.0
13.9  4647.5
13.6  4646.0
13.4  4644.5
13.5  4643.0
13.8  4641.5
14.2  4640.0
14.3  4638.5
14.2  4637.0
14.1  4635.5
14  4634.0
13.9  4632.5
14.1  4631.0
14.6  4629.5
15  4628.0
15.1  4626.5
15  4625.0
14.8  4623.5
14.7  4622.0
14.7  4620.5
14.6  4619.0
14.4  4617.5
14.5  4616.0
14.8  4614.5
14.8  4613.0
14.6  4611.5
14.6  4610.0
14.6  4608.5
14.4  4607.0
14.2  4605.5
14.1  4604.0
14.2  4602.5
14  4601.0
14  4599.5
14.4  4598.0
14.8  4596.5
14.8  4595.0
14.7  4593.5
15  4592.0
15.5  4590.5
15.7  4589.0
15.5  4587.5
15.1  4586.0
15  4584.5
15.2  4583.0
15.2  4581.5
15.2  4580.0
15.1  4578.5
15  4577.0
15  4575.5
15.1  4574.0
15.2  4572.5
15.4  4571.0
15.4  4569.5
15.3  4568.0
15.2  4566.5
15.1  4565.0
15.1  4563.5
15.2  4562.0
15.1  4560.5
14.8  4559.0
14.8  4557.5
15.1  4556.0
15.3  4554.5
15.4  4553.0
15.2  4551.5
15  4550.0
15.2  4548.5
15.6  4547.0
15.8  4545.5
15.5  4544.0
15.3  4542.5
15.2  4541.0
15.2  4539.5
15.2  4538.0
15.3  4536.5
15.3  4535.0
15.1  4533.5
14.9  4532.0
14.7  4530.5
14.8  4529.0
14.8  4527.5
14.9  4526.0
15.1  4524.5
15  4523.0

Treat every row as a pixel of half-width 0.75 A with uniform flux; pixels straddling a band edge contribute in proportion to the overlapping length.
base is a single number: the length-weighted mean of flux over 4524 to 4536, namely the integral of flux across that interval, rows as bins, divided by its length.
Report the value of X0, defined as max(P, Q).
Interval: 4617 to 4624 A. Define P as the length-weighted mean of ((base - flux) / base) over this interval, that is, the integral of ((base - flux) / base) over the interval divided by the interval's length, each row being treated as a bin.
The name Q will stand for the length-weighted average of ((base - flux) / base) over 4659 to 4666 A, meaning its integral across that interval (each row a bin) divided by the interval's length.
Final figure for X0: 0.099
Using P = 0.021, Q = 0.0994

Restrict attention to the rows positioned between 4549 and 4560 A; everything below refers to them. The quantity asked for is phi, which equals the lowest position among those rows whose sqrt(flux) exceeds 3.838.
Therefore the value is 4550.0 A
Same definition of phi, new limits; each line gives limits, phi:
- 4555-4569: 4556.0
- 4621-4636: 4623.5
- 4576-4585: 4577.0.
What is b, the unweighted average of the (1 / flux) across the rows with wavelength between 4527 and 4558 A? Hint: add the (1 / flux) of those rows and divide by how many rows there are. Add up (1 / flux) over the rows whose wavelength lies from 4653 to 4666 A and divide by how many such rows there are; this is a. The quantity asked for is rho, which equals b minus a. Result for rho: -0.0074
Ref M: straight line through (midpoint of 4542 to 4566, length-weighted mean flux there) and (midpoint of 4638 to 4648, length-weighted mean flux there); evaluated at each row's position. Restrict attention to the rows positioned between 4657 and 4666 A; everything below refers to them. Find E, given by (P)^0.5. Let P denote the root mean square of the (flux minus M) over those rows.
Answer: 0.571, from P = 0.326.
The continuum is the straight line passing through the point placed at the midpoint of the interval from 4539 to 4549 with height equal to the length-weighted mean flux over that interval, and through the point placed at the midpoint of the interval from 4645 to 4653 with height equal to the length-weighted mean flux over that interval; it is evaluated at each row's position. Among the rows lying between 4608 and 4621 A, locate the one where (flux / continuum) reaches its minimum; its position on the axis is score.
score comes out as 4617.5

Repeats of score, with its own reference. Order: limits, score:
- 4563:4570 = 4563.5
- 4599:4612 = 4599.5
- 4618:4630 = 4619.0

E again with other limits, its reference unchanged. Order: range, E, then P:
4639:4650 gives 0.516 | 0.266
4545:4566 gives 0.468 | 0.219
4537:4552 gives 0.490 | 0.241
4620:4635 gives 0.809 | 0.654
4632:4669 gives 0.538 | 0.290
